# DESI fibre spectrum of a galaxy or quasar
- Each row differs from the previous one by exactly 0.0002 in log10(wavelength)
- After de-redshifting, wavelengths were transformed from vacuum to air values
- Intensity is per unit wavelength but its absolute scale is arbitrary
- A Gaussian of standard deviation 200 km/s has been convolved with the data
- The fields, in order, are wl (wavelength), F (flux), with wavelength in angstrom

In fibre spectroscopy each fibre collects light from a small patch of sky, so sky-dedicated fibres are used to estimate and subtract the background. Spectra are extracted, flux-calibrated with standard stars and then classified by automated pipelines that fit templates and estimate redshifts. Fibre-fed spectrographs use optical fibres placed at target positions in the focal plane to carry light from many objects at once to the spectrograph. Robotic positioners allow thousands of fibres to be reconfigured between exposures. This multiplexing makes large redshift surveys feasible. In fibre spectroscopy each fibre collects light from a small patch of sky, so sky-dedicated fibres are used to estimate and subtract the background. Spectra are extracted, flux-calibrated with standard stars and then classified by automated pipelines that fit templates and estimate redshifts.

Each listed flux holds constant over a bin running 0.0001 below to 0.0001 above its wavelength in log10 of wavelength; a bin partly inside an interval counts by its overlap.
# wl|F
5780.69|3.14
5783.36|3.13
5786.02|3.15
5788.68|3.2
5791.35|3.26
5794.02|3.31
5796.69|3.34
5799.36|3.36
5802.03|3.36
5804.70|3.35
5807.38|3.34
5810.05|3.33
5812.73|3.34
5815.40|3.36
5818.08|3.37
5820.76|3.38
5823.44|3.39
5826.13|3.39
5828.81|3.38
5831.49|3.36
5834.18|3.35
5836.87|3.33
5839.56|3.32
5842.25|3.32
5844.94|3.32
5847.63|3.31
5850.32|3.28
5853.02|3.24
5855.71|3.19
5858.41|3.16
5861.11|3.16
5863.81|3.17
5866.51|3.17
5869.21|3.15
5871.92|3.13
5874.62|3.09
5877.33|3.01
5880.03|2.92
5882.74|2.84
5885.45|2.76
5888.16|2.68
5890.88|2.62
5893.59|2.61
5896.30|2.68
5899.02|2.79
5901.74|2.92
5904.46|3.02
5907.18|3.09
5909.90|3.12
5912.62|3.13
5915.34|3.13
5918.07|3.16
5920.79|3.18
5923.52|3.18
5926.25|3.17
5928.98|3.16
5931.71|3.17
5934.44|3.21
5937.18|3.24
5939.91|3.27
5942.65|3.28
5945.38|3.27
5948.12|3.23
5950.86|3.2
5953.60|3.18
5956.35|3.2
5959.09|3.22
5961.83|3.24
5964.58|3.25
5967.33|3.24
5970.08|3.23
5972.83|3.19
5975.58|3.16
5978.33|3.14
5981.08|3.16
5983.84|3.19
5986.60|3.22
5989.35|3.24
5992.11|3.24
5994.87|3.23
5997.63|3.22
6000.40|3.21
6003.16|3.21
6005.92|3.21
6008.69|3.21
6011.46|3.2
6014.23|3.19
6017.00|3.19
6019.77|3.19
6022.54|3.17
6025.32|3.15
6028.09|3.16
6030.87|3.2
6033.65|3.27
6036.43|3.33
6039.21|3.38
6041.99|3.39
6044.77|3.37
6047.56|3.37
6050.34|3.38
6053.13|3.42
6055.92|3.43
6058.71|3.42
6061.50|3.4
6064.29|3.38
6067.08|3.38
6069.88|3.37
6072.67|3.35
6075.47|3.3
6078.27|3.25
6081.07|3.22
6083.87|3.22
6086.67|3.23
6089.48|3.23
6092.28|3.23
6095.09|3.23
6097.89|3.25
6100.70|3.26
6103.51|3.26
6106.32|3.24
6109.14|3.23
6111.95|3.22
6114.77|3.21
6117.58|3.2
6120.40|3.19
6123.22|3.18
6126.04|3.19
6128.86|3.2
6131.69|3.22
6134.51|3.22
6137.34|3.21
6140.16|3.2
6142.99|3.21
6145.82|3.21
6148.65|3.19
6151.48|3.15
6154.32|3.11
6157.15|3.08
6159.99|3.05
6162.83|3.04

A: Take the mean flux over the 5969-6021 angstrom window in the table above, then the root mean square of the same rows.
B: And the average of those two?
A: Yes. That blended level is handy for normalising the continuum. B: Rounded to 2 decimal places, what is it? 3.20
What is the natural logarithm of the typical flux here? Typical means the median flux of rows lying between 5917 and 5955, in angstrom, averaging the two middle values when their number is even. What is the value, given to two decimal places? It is 1.16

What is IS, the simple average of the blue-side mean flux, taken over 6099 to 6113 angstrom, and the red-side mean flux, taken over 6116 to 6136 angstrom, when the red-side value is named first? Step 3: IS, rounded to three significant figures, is 3.22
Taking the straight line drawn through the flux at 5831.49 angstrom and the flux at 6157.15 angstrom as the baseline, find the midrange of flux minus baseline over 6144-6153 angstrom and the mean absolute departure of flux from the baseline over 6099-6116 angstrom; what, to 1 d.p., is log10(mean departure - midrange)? -1.7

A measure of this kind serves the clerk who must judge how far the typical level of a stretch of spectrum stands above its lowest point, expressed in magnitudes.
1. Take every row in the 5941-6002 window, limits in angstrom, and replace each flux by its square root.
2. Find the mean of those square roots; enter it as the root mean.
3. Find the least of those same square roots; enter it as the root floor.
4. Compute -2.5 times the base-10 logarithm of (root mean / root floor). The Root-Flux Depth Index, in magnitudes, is -0.0129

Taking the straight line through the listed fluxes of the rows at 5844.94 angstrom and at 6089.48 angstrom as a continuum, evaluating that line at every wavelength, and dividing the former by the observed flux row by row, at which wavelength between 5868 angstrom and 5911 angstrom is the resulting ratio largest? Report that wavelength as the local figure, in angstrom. 5893.59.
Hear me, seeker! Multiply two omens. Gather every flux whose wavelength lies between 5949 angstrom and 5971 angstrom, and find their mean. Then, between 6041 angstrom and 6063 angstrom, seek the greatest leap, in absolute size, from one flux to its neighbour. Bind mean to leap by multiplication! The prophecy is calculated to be 0.13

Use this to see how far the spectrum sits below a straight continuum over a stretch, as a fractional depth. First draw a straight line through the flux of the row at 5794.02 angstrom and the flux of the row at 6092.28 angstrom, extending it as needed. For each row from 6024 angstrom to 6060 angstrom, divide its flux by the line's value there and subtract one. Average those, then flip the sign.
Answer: -0.03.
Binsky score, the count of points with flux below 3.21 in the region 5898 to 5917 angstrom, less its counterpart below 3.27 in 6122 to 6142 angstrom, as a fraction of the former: 0.0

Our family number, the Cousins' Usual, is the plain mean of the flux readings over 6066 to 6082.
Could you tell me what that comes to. 3.31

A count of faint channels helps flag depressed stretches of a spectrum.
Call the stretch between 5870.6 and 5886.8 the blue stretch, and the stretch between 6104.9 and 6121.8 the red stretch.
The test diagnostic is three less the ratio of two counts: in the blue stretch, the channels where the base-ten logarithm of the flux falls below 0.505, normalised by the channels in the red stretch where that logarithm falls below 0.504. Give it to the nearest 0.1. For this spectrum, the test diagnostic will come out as -3.0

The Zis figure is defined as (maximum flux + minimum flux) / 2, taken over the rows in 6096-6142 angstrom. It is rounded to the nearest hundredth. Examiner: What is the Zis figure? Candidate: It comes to 3.22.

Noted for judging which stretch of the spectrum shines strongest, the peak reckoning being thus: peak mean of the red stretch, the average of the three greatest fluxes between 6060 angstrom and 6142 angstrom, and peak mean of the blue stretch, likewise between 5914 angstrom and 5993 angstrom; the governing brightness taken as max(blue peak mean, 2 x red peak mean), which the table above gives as 6.77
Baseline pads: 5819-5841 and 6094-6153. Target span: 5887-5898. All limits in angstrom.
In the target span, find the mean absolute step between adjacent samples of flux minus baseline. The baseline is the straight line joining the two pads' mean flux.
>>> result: 0.046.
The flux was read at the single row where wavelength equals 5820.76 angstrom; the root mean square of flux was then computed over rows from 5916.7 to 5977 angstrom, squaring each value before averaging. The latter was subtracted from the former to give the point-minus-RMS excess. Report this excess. 0.17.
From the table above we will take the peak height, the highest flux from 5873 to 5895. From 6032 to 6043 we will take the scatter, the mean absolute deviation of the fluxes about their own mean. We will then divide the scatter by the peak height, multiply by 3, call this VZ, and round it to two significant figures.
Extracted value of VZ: 0.041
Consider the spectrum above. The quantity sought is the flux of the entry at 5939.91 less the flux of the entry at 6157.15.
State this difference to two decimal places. 0.19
